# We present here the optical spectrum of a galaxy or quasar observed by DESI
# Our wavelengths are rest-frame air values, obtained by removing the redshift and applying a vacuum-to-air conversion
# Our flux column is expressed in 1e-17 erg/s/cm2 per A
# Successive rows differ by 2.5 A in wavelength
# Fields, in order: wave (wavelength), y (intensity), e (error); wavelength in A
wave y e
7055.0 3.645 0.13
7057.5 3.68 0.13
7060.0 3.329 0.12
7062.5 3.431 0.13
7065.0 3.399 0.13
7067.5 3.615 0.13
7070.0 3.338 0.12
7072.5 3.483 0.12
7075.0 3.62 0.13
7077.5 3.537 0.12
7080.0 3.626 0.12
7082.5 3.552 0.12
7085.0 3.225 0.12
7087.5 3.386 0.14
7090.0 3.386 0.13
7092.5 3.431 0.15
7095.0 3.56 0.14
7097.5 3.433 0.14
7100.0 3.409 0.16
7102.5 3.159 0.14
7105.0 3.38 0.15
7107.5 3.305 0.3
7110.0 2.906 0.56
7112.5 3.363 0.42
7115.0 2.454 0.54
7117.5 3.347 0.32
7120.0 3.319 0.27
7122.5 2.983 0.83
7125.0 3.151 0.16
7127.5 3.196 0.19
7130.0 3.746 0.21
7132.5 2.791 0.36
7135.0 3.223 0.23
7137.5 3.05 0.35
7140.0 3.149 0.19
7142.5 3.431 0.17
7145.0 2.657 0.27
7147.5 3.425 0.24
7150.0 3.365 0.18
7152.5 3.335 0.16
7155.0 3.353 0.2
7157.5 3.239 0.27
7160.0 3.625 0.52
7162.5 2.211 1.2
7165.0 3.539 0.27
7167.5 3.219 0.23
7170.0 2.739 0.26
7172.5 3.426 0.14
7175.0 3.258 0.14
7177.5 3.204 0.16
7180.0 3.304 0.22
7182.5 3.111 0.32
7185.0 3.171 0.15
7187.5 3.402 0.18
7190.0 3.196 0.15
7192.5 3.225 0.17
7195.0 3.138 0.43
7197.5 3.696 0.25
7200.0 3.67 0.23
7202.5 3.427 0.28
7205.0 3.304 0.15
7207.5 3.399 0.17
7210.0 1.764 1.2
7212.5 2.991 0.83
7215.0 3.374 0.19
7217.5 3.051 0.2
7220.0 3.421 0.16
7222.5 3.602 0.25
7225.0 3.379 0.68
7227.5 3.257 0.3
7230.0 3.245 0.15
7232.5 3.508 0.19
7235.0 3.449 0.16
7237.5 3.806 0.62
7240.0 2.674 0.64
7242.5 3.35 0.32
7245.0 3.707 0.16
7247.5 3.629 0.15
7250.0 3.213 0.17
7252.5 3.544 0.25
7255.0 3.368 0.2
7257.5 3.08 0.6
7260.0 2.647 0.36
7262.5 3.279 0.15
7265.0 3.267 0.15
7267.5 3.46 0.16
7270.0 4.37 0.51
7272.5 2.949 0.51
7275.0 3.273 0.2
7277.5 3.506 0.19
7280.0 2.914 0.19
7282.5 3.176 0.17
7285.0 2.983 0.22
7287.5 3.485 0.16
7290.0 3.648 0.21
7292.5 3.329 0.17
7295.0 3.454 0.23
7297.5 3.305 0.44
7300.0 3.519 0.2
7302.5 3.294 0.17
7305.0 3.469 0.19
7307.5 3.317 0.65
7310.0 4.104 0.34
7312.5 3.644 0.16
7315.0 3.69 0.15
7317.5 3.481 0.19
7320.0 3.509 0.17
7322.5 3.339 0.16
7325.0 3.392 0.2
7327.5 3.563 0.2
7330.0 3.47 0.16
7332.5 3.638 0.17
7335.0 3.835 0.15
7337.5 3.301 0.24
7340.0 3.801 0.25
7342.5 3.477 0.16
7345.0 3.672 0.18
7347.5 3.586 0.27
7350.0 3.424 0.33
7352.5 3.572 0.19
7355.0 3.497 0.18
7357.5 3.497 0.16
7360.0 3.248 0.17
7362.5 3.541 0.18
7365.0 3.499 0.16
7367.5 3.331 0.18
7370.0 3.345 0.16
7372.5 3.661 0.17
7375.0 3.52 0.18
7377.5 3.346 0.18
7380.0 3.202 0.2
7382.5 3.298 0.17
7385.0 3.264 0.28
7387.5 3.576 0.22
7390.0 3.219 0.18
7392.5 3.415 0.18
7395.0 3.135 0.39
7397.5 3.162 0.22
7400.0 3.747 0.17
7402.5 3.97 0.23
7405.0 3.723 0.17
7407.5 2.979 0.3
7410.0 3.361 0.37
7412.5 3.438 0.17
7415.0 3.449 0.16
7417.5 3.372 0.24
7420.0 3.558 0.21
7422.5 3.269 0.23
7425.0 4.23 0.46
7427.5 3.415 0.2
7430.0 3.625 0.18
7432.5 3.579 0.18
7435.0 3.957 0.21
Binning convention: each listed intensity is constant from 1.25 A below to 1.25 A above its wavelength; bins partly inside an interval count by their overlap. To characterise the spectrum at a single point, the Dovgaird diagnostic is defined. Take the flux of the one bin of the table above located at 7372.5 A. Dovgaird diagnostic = 3.661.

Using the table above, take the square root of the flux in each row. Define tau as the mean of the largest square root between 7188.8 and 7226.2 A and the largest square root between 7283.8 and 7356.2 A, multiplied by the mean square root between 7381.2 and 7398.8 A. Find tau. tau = 3.58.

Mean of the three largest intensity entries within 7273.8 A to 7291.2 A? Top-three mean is 3.55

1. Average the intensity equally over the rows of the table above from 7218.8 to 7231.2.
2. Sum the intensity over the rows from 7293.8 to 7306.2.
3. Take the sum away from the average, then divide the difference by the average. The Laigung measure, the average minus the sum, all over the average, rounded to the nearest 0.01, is -4.04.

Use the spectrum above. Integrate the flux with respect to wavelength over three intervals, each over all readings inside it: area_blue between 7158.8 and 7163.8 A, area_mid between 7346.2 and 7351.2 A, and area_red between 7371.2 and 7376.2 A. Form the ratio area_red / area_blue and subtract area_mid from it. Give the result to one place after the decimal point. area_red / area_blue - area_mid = -16.3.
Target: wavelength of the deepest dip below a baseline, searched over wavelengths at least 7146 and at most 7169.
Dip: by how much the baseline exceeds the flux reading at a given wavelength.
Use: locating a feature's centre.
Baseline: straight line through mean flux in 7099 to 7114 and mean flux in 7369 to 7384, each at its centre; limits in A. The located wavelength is 7162.5 A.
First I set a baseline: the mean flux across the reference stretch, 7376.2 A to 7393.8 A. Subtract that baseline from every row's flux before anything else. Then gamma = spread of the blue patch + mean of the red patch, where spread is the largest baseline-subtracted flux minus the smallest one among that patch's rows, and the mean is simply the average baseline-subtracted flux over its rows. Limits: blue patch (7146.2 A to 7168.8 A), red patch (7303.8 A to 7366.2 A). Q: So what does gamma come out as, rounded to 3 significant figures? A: 1.63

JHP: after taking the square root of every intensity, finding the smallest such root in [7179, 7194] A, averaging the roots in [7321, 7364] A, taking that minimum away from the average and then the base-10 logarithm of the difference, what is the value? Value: -0.95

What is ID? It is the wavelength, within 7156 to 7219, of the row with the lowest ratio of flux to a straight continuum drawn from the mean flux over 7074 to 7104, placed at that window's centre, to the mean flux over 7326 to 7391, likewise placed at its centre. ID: 7210.0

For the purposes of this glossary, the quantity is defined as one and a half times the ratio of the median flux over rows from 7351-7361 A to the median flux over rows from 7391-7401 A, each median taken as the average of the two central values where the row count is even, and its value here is 1.60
